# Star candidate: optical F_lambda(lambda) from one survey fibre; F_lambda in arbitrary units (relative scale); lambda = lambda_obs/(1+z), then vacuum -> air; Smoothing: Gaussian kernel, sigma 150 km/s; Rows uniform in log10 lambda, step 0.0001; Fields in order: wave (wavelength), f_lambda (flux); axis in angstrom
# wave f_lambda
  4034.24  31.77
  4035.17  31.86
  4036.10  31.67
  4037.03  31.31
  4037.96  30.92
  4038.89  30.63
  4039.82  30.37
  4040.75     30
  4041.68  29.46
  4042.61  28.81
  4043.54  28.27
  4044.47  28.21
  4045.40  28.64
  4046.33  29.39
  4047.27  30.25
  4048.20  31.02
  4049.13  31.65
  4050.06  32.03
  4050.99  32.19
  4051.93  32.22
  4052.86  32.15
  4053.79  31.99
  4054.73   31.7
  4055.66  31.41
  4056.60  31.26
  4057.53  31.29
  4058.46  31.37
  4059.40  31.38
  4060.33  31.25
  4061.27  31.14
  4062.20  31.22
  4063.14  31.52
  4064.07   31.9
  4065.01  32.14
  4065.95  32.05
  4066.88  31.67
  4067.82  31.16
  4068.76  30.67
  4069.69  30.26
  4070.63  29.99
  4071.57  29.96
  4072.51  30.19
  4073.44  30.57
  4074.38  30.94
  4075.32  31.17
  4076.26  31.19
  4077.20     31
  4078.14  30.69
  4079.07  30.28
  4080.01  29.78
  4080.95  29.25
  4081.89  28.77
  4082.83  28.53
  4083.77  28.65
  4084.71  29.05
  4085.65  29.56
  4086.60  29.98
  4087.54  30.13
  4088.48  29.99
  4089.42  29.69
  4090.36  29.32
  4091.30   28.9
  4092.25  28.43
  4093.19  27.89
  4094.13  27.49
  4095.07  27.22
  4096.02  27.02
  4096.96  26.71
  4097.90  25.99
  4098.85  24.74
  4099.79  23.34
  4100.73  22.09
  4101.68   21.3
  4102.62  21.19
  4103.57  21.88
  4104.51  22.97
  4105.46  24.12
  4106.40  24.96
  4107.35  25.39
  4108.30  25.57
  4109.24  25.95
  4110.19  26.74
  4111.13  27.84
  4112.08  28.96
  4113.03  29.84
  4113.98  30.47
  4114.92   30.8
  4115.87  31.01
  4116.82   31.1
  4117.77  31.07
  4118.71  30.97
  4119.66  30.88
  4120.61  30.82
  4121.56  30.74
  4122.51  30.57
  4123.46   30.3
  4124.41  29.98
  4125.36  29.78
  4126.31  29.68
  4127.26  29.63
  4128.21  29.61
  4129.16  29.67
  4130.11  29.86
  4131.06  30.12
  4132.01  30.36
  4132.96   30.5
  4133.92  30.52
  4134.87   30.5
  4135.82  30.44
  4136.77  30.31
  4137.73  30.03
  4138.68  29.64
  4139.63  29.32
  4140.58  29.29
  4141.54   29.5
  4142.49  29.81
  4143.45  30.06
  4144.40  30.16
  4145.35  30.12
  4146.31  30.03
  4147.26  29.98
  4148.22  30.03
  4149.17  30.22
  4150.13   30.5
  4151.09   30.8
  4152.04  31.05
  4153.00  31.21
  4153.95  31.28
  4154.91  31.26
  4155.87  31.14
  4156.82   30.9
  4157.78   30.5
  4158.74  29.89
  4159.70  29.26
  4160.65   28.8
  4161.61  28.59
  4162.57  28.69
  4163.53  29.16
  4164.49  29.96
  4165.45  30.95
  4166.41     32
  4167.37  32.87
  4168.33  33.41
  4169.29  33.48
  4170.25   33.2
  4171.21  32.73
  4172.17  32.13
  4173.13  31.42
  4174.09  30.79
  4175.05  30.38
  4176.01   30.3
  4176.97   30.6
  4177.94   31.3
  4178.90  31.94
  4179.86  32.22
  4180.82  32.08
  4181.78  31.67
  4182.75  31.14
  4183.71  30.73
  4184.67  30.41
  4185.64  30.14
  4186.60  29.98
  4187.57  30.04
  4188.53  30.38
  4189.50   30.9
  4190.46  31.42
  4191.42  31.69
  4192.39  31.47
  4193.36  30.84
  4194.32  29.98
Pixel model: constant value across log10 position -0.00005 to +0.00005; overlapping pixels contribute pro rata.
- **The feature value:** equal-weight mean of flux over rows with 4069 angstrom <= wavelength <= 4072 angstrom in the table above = 30.1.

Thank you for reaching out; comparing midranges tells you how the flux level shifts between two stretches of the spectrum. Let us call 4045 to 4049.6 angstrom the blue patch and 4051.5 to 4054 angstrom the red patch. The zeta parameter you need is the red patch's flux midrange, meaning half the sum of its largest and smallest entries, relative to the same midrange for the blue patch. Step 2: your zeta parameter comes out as 1.07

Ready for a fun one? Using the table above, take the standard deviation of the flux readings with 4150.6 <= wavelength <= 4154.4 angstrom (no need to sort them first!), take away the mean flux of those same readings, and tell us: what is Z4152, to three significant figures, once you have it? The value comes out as -30.9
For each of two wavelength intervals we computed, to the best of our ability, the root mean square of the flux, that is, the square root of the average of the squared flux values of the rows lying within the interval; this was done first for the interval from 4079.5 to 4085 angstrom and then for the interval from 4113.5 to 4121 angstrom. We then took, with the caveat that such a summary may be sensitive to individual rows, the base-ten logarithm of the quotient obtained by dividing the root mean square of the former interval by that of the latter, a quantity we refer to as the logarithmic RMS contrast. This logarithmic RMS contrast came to -0.027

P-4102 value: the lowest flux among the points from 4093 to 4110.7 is 21.19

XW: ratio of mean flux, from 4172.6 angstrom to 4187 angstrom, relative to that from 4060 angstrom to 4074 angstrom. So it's 1.00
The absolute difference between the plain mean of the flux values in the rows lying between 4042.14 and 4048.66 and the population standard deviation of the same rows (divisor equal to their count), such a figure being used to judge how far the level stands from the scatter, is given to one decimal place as 28.2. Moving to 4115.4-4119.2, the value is 31.0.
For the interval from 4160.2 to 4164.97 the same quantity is 28.5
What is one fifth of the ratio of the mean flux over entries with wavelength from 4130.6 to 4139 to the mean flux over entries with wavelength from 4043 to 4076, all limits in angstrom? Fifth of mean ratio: 0.195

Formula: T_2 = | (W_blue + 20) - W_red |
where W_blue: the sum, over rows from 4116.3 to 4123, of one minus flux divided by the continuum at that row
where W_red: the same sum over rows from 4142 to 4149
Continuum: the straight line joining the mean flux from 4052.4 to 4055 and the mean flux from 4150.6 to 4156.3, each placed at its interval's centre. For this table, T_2 19.9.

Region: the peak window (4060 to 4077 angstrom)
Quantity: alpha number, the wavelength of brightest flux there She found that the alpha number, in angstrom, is 4065.01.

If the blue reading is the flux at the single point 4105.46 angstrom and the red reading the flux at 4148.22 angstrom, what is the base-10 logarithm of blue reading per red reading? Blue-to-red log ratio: -0.095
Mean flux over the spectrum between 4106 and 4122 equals 29.0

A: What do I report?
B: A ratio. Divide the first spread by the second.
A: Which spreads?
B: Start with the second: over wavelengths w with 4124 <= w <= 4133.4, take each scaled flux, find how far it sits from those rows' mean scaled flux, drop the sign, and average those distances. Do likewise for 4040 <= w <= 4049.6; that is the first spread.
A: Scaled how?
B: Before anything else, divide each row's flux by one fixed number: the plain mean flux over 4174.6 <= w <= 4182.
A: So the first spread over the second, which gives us 3.6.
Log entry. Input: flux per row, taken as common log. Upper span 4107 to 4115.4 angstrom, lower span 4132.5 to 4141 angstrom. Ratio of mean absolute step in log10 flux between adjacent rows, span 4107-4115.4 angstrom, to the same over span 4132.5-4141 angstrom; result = 4.62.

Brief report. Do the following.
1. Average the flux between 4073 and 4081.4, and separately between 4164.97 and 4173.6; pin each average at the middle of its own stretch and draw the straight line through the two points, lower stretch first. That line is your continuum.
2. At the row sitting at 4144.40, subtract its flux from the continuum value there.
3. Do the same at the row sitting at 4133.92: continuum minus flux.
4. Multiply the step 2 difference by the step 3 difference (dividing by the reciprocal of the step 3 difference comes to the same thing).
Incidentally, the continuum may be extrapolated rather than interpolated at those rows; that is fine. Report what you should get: 2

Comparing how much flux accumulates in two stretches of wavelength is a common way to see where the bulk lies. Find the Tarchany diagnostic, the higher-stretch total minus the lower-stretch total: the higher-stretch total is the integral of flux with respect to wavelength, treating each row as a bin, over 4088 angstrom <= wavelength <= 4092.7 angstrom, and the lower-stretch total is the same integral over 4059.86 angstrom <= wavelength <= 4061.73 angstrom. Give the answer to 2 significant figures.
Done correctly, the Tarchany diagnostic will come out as 79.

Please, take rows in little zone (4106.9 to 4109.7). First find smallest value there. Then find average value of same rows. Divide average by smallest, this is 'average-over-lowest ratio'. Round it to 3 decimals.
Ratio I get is 1.010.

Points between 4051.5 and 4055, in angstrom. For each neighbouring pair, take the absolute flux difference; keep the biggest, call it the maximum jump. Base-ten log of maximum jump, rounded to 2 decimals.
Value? -0.54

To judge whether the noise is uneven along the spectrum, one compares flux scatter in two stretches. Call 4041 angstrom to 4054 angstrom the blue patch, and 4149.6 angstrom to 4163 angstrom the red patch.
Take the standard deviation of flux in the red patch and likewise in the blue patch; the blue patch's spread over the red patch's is 1.6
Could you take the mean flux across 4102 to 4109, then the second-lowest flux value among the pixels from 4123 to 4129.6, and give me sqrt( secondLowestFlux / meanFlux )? 1.12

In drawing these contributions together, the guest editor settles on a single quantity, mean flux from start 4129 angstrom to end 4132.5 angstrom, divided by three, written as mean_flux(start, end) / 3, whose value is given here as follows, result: 10.0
